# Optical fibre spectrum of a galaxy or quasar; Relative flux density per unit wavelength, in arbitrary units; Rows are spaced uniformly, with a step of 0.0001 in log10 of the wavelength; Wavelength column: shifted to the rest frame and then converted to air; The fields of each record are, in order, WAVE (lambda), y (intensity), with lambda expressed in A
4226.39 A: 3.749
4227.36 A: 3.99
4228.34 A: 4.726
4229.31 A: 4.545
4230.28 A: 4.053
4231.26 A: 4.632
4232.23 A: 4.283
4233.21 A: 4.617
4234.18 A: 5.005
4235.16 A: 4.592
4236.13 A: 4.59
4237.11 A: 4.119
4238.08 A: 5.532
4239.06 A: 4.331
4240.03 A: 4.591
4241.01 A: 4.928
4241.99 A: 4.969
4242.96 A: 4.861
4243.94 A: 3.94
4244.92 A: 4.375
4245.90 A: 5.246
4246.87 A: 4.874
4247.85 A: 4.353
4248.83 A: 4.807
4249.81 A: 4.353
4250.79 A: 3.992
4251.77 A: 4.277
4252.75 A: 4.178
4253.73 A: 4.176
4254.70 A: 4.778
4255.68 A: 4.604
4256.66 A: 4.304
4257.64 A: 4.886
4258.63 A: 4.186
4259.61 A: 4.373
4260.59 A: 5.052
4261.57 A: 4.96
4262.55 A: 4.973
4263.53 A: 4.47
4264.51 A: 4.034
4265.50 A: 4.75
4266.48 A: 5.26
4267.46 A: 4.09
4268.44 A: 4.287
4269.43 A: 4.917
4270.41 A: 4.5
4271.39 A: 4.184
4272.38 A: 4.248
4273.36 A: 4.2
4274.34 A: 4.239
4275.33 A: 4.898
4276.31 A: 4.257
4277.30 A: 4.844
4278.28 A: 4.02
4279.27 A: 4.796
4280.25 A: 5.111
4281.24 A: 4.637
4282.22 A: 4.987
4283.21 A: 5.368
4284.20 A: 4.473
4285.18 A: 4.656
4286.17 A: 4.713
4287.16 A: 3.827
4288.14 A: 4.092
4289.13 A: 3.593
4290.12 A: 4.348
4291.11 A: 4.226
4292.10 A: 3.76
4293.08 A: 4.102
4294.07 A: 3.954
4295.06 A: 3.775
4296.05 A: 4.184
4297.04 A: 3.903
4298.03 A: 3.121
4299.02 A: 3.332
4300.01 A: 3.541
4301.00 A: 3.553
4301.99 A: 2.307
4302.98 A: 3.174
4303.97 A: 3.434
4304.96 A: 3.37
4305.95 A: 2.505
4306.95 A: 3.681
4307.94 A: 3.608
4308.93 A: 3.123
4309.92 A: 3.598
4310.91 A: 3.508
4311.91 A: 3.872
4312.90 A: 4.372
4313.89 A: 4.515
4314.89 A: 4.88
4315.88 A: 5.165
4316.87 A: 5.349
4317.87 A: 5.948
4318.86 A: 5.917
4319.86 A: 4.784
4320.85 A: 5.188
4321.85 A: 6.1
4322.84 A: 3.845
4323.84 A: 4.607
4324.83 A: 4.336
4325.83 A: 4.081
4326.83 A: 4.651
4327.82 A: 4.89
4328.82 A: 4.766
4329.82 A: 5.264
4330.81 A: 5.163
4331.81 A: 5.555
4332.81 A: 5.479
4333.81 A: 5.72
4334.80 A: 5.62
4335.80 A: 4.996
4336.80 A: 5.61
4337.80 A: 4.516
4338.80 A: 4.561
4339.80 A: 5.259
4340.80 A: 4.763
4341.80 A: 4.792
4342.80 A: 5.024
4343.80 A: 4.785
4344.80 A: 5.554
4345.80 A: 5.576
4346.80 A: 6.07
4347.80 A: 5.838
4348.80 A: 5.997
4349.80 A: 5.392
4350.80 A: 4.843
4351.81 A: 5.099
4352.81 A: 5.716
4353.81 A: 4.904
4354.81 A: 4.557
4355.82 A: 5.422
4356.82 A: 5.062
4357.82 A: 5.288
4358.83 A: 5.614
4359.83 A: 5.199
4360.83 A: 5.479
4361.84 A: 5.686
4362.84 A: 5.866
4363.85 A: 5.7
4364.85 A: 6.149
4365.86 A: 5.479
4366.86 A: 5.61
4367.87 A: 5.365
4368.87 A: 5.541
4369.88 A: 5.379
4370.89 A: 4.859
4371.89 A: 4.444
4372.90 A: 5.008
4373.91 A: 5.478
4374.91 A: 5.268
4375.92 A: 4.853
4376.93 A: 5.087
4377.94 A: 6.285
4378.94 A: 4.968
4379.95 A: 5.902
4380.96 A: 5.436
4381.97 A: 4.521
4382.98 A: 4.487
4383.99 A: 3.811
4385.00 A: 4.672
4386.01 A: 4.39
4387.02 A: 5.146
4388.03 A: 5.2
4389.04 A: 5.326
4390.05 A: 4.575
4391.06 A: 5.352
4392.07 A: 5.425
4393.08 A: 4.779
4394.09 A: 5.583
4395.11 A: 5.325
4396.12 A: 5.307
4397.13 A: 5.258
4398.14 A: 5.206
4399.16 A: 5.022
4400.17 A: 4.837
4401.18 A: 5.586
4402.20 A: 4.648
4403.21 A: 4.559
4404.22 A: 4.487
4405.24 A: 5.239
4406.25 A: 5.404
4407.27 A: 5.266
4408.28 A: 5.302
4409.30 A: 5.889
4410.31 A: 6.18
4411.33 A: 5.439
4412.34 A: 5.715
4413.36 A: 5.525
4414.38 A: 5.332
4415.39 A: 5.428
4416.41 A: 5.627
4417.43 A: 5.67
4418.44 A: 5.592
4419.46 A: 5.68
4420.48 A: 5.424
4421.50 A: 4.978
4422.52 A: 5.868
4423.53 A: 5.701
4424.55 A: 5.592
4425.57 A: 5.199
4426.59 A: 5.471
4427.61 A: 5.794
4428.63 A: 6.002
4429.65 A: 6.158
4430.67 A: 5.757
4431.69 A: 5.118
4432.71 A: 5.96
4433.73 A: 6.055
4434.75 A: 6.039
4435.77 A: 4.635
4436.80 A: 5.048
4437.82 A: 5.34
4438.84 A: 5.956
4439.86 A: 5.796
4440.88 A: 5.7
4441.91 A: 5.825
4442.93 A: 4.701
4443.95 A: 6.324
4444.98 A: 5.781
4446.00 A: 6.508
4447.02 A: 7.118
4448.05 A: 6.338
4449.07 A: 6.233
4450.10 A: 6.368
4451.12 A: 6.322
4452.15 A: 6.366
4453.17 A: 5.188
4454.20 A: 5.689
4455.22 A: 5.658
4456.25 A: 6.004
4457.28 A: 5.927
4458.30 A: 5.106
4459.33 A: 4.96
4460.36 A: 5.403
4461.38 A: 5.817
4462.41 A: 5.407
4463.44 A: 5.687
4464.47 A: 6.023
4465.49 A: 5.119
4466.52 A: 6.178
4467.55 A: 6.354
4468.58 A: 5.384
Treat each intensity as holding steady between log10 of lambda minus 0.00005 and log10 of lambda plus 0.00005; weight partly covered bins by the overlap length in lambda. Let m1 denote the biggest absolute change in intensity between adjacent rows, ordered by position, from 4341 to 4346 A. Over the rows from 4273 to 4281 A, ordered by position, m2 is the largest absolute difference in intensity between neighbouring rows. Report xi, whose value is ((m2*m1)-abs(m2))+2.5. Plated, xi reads 2.3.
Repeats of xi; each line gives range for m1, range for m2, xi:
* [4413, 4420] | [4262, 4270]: 1.6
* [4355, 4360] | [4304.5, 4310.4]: 1.8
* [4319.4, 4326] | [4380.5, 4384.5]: 3.6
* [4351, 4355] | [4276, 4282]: 2.3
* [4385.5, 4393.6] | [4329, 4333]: 2.4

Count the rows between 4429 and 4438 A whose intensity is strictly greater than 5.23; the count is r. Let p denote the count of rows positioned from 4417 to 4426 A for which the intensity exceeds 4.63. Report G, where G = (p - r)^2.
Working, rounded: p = 9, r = 6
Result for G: 9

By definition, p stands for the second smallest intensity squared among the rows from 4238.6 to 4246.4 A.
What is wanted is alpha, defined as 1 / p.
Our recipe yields 0.053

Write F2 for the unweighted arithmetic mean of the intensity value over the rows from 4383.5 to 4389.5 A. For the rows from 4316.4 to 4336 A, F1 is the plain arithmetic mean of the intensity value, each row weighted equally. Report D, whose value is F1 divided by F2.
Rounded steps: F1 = 5.11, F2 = 4.8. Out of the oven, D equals 1.07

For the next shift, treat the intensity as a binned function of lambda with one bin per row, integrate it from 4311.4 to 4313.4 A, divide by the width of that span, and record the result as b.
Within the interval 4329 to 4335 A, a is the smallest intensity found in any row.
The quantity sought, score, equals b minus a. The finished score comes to -1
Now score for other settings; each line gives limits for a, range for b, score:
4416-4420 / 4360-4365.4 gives 0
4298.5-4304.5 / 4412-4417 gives 3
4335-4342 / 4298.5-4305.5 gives -1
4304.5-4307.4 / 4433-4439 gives 3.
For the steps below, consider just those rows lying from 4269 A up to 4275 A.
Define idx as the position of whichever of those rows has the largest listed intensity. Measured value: 4269.43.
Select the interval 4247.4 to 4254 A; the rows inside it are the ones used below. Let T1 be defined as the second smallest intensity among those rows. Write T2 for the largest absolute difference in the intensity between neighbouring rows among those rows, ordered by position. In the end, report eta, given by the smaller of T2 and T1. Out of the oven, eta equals 0.45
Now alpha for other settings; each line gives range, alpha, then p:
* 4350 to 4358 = 0.043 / 23.5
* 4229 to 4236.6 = 0.055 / 18.3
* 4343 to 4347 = 0.032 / 30.8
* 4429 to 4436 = 0.038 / 26.2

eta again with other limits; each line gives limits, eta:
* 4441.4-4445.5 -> 1.62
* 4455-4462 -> 0.82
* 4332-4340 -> 1.09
